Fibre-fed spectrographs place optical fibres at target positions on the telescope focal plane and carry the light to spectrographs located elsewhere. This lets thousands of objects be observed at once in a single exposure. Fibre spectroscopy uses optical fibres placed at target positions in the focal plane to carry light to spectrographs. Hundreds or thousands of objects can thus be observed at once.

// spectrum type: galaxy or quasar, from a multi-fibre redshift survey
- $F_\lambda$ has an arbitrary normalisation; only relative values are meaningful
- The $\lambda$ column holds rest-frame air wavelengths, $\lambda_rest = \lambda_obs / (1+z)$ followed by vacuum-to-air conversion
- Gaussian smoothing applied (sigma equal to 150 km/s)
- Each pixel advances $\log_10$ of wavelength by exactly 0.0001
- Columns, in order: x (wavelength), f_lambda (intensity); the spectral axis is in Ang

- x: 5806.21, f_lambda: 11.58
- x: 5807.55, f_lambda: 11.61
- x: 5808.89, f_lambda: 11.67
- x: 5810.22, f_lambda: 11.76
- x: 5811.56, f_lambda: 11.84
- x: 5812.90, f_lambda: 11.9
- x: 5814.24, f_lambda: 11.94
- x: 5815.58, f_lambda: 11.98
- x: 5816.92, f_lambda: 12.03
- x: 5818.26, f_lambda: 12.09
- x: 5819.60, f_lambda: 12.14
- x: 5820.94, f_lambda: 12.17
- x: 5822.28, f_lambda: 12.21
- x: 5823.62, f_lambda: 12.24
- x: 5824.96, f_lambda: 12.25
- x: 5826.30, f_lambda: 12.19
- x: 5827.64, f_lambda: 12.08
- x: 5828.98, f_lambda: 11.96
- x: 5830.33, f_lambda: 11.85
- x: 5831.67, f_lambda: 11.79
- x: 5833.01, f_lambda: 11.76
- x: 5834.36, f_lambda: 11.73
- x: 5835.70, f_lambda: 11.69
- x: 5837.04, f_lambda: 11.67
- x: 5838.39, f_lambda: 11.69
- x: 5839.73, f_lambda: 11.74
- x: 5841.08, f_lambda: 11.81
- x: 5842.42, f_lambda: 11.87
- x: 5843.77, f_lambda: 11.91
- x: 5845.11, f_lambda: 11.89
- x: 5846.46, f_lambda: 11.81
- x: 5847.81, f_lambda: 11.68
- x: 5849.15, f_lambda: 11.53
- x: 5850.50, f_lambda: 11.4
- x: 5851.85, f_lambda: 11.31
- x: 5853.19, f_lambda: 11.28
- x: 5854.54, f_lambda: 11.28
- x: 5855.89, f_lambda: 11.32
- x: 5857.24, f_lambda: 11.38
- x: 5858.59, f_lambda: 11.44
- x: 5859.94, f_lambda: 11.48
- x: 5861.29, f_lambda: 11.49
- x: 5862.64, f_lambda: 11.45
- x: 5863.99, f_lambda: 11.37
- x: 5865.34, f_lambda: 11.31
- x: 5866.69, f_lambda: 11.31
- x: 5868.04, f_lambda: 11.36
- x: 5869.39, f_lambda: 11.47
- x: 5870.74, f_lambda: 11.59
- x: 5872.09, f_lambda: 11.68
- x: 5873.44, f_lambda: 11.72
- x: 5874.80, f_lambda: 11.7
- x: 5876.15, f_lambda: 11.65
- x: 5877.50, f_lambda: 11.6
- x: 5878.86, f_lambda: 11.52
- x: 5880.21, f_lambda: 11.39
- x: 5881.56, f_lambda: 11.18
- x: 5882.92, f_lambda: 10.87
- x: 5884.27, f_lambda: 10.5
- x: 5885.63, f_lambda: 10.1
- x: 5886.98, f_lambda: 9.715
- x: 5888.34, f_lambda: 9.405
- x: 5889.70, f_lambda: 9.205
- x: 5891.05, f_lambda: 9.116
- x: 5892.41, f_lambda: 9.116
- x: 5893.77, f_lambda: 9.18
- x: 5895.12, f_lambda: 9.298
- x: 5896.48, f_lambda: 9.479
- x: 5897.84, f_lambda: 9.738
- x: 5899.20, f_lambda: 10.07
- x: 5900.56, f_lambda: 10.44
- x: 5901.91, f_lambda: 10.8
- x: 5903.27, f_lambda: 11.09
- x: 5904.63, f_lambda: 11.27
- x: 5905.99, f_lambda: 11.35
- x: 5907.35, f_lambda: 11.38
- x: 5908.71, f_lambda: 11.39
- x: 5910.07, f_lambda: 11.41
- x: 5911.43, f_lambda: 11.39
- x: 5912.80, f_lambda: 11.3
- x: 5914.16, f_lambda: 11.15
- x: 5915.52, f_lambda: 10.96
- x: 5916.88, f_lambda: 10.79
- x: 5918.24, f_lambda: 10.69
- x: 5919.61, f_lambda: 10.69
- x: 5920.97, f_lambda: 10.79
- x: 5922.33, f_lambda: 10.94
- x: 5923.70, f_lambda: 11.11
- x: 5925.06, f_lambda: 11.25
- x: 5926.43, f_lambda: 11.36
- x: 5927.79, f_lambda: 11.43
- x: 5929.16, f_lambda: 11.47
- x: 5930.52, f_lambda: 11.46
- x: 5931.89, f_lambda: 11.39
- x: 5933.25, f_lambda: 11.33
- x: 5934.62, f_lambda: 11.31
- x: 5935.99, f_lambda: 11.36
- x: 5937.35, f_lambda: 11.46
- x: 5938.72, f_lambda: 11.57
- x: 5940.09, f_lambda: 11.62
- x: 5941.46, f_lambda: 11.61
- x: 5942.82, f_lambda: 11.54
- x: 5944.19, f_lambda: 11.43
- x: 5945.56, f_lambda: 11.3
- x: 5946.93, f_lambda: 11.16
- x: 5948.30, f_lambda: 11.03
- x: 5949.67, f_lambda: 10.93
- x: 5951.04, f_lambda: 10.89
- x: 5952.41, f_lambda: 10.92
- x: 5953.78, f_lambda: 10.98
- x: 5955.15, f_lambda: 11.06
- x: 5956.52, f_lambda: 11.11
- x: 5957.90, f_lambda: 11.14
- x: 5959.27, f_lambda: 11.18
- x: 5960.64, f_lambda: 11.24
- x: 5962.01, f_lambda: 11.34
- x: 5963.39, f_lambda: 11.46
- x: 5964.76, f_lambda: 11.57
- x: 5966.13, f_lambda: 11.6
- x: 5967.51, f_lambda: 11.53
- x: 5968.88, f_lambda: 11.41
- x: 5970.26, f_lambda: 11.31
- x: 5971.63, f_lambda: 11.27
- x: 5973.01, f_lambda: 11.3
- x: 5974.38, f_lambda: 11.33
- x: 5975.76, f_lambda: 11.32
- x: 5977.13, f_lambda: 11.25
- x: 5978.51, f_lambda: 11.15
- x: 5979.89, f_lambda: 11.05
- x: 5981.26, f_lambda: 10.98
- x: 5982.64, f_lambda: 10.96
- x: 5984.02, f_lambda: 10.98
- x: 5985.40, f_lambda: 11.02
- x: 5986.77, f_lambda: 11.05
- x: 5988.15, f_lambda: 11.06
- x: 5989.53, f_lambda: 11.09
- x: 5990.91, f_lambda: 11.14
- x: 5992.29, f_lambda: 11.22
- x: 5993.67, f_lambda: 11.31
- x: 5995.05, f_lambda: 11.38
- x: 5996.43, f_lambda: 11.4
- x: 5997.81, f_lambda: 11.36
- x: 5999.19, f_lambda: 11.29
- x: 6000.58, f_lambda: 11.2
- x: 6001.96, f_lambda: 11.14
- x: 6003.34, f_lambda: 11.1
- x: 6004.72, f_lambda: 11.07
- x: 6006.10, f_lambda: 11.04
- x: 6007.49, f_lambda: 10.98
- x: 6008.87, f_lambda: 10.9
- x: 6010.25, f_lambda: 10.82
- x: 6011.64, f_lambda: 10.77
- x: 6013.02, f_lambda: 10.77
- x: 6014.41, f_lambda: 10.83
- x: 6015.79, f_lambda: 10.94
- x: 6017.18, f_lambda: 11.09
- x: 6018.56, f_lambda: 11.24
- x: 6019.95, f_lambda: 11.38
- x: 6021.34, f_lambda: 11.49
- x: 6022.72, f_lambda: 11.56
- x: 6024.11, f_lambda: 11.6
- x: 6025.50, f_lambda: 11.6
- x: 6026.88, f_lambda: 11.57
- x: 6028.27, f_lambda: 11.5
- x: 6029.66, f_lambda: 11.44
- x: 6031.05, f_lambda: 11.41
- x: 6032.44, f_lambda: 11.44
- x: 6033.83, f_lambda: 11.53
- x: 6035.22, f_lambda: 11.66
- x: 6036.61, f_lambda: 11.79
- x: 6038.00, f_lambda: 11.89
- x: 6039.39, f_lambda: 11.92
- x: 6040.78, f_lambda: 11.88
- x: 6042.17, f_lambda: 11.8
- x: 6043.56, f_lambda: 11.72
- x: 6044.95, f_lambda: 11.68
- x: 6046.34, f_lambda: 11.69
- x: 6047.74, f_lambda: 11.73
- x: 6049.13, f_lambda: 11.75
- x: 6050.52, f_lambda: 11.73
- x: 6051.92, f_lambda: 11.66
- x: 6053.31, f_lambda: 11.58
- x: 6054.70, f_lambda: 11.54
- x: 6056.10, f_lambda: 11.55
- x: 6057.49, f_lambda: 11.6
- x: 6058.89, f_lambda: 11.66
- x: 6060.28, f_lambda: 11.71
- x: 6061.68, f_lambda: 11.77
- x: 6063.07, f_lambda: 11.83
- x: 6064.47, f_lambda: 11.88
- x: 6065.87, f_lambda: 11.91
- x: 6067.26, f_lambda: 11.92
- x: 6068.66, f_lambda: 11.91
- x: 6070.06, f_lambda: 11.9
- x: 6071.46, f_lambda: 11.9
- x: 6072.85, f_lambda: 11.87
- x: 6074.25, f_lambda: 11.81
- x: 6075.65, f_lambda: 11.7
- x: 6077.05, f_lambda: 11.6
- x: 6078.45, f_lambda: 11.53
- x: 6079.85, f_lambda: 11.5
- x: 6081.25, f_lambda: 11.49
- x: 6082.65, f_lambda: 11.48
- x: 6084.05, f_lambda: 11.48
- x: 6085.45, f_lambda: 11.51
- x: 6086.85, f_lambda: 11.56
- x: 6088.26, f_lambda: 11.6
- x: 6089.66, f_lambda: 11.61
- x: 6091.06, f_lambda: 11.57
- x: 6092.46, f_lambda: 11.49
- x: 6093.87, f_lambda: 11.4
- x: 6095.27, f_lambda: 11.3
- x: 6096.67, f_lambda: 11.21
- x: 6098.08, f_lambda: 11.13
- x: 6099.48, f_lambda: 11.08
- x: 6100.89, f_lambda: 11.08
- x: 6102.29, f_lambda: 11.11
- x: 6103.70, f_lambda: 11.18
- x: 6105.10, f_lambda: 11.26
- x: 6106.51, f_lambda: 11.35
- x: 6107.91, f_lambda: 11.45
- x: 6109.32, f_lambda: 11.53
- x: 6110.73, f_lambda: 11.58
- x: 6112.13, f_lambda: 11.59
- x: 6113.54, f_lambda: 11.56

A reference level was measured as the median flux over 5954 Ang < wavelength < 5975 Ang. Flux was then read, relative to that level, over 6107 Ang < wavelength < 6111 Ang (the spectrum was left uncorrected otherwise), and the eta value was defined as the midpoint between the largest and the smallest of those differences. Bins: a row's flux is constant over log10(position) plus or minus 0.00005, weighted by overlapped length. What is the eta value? 0.2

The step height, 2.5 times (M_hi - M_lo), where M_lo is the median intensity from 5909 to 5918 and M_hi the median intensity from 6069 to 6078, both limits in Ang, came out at 1.5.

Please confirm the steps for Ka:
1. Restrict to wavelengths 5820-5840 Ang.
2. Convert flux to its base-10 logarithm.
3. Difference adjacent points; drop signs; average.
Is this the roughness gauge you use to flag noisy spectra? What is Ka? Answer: 0.0019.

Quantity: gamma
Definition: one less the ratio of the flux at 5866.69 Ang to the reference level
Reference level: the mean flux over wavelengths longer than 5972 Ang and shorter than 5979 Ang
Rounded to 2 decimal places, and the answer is 0.00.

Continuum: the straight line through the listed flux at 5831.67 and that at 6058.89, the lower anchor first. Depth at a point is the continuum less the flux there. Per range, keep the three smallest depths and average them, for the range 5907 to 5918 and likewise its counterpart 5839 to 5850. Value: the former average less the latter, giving 0.5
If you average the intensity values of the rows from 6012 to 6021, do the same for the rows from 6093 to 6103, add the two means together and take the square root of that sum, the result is 4.71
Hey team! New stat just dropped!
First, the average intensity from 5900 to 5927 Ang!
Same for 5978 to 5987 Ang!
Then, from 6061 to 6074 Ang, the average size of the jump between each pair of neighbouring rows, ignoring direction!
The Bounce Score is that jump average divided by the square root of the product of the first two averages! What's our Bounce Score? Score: 0.0023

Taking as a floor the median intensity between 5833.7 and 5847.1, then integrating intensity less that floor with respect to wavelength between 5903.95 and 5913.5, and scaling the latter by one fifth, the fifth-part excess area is -0.8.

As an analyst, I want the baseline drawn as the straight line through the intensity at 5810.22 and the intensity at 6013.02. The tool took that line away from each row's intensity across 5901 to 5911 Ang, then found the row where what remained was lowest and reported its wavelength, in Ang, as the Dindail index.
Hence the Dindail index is 5901.91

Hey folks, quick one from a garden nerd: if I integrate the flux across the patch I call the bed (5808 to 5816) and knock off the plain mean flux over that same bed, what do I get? 83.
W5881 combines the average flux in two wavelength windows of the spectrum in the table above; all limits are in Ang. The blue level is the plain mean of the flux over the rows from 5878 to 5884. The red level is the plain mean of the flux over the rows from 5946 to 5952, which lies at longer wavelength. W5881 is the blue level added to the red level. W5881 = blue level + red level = 22.2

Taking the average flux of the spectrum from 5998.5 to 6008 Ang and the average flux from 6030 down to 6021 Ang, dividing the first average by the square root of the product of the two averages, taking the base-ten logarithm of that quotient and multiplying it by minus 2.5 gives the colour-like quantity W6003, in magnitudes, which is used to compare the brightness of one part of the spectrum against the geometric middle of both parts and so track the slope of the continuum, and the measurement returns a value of 0.02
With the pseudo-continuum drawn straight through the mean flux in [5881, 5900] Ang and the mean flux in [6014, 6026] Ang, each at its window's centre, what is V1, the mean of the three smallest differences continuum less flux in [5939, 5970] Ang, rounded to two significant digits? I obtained -1.2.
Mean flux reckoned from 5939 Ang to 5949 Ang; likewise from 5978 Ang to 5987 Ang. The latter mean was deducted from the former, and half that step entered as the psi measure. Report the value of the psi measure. 0.18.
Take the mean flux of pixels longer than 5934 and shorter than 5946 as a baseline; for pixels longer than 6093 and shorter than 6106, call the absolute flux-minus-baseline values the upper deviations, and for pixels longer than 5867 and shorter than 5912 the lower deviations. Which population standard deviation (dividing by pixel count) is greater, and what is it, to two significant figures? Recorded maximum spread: 0.86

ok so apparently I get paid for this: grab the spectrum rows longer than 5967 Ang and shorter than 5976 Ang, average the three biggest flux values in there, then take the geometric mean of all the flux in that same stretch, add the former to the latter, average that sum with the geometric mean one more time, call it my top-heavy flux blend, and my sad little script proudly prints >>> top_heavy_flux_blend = 17.1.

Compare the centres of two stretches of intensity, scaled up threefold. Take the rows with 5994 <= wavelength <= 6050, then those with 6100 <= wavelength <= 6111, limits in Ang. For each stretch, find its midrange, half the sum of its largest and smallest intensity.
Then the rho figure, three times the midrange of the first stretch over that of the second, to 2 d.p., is 3.00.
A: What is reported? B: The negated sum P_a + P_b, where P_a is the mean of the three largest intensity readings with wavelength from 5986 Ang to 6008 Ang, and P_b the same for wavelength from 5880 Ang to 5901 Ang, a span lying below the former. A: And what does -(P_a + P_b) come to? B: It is -22.5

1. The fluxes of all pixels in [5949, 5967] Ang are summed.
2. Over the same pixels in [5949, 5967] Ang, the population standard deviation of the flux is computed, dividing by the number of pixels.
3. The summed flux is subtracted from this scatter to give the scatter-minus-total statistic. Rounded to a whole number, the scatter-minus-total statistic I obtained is -145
